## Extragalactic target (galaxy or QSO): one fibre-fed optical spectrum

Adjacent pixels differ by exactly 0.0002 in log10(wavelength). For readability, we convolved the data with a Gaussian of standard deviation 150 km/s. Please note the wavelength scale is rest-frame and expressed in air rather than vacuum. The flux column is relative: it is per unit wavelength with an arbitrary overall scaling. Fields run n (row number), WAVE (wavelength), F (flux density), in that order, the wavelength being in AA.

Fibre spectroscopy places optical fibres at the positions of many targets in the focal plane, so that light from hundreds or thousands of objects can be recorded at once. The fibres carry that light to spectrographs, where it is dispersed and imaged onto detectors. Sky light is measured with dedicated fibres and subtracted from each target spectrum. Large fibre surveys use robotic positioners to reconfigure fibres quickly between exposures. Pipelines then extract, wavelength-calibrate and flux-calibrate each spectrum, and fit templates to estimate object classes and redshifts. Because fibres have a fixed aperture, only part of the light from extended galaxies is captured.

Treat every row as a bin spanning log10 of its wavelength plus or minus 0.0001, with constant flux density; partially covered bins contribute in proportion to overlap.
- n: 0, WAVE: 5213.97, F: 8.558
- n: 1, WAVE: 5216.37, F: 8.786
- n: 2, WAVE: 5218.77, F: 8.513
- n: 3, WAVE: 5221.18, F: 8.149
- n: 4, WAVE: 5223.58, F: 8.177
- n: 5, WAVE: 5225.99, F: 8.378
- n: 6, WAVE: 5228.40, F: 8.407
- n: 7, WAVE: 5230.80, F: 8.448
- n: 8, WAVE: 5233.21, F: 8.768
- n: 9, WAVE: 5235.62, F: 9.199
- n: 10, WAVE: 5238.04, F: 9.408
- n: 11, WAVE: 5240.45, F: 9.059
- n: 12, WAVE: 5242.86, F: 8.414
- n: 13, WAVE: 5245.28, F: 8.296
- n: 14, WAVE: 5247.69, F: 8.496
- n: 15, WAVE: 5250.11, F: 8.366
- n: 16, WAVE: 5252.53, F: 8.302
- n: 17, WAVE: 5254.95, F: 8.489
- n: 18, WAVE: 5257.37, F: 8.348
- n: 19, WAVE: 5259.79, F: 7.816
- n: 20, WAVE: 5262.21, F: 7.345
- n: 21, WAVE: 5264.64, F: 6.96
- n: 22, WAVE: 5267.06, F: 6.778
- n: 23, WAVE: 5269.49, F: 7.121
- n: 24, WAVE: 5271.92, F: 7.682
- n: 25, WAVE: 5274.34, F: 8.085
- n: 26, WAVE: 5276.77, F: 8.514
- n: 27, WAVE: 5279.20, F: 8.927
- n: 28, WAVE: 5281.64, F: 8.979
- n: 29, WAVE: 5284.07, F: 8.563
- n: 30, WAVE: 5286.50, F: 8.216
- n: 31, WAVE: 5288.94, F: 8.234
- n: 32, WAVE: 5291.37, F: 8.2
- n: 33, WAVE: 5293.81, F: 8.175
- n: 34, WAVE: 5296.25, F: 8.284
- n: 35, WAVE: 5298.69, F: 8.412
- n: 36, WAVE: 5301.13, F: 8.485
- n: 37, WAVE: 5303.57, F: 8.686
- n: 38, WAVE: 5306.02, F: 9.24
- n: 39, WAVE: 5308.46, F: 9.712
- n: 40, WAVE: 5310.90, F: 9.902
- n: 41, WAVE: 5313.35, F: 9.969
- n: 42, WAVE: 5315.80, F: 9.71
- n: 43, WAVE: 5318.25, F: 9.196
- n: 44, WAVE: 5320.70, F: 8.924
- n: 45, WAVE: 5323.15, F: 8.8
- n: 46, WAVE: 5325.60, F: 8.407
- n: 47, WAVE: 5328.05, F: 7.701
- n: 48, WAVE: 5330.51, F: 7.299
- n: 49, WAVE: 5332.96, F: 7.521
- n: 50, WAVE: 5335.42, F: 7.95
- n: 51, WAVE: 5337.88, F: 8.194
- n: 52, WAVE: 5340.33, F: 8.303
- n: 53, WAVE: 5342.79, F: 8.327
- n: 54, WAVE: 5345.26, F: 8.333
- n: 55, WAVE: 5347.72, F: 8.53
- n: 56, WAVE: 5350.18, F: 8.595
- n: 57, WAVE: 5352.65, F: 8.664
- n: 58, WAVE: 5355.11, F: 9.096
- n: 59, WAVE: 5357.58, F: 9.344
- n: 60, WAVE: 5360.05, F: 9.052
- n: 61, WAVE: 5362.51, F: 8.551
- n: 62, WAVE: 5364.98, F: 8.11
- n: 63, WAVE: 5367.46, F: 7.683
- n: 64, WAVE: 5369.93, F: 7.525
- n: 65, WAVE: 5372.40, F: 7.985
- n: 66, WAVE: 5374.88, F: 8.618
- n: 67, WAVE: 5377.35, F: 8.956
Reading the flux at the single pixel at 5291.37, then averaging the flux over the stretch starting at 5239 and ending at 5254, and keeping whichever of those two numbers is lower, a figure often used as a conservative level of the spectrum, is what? 8.20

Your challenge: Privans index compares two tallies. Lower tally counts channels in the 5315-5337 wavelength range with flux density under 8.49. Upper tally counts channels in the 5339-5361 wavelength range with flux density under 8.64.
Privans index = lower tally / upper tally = 1.0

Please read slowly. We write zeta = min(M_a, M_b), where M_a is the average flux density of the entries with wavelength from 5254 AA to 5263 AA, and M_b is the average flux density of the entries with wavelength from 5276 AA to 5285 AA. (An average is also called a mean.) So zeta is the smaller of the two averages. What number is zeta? 8.0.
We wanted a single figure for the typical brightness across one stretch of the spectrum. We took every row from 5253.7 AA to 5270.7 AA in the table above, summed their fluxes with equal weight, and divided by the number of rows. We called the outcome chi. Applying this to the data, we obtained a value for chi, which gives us 7.6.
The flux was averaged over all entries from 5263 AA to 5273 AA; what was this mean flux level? 7.1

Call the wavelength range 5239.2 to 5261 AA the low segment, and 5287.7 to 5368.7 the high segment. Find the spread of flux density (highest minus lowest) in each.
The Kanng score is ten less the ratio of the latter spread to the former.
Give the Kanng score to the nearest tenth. 7.9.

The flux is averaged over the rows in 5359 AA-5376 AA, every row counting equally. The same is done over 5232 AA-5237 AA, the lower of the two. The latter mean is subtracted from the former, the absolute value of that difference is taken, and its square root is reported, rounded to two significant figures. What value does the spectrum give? 0.88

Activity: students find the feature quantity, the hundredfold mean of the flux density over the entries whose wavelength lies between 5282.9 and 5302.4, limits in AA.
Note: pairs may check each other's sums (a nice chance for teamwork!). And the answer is 832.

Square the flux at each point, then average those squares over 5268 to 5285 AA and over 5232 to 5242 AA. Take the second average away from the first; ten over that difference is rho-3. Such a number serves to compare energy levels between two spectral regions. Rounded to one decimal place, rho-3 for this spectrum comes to -0.7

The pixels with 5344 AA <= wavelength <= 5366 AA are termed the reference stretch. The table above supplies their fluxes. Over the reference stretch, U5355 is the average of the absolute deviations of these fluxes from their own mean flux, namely 0.31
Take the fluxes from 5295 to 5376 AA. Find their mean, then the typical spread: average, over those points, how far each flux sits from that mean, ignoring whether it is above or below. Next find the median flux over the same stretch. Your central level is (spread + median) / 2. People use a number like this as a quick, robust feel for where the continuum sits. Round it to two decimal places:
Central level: 4.53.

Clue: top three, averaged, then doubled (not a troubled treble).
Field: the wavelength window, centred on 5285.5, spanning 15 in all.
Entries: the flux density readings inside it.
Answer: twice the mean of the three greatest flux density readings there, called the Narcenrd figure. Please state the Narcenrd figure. 17.6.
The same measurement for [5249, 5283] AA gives 17.6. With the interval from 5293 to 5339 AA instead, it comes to 19.7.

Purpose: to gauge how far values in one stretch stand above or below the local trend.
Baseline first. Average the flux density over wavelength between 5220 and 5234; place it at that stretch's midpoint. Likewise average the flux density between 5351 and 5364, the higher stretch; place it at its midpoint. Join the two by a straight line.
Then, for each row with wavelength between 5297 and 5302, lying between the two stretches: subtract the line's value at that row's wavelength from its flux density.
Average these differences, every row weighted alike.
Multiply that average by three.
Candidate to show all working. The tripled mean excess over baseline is -0.7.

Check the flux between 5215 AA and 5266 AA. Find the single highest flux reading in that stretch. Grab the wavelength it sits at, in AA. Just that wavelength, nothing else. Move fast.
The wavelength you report 5238.04 AA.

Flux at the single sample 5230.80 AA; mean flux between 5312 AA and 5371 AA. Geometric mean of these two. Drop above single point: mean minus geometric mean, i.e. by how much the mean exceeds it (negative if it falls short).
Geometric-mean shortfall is 0.02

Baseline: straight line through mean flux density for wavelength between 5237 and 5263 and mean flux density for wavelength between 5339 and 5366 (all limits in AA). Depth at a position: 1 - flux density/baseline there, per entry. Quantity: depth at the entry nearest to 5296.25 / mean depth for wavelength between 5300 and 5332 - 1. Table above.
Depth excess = -1.6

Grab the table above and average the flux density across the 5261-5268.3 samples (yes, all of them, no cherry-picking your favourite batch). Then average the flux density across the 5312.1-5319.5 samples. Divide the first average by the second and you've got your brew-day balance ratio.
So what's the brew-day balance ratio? 0.73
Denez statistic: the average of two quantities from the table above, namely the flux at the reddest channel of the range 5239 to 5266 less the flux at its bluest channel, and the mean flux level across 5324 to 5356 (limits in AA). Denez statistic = 3.1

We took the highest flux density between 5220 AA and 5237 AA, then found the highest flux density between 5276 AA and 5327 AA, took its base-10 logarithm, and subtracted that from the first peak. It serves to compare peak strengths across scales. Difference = 8.20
